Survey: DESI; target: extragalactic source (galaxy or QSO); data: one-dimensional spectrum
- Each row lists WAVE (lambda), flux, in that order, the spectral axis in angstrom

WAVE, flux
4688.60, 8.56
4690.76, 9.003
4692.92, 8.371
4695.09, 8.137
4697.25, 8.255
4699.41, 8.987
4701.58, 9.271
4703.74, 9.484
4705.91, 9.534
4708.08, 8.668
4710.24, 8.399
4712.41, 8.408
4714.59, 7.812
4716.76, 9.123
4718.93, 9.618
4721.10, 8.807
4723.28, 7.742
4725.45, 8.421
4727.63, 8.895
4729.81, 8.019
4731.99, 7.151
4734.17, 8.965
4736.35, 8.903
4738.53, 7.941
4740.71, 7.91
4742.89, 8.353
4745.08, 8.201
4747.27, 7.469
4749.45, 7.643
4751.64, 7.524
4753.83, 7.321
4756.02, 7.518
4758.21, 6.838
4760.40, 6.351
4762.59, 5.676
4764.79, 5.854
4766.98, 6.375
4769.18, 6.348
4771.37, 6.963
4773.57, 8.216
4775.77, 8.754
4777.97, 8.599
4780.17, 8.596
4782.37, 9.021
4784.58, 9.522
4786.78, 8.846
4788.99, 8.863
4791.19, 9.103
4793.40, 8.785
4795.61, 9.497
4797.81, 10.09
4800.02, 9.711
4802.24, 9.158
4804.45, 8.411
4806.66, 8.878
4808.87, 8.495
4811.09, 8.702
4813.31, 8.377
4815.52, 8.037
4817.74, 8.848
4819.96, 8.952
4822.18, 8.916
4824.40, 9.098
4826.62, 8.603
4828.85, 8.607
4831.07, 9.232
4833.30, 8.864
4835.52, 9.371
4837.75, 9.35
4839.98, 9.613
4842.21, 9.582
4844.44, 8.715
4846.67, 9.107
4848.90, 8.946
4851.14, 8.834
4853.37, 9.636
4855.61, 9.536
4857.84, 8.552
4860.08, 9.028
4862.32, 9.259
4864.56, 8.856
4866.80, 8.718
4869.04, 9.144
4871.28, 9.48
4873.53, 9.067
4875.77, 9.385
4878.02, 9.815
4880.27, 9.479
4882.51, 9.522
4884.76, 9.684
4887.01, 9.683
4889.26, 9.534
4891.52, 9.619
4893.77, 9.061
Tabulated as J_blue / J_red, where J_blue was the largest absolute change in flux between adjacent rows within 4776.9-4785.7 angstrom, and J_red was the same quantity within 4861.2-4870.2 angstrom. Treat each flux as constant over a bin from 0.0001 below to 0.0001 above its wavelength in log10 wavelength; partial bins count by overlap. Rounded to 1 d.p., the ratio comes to 1.2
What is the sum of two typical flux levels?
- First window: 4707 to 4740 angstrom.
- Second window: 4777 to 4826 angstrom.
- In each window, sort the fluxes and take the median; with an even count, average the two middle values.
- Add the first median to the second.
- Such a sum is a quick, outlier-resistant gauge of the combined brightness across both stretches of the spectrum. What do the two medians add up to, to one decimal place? 17.3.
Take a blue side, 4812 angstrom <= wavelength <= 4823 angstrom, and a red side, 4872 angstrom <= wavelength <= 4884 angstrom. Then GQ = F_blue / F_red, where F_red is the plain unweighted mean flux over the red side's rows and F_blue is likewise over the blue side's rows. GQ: 0.91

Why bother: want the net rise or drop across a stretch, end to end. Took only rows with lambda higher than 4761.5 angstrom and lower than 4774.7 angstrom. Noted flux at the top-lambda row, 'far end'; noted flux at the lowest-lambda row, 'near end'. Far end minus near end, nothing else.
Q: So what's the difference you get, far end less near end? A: 2.5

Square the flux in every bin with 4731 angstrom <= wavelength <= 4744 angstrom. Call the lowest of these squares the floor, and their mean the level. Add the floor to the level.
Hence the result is 119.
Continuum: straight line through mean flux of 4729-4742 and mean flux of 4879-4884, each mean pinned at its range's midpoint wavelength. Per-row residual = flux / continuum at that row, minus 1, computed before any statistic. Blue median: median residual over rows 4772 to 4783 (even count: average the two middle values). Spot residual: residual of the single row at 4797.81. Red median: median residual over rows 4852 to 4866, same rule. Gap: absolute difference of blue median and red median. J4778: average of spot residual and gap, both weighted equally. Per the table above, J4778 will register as 0.090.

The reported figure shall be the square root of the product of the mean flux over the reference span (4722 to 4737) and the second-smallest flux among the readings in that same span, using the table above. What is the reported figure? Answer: 8.0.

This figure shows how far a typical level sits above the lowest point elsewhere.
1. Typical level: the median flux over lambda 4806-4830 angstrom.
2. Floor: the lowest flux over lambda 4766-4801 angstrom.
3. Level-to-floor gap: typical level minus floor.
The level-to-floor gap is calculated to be 2.35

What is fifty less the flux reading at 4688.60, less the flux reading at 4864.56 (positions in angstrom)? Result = 32.6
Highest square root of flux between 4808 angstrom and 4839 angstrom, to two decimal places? 3.06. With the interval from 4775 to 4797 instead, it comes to 3.09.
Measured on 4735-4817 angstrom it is 3.18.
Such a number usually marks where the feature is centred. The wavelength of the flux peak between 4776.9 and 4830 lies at 4797.81 angstrom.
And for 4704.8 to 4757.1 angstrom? 4718.93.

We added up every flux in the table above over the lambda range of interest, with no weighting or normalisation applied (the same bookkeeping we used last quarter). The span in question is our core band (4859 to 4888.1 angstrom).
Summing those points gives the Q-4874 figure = 121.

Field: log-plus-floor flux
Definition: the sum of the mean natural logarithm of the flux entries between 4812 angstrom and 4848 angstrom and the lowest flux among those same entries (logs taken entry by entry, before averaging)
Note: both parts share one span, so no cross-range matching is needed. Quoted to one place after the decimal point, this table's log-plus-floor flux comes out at 10.2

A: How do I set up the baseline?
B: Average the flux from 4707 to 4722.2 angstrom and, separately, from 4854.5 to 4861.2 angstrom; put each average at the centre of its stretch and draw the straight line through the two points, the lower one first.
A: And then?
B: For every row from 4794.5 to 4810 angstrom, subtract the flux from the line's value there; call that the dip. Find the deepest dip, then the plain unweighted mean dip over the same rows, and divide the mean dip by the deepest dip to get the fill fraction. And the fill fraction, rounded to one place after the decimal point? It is -0.5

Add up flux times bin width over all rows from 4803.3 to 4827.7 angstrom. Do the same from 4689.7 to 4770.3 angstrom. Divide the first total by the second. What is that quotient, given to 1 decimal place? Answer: 0.3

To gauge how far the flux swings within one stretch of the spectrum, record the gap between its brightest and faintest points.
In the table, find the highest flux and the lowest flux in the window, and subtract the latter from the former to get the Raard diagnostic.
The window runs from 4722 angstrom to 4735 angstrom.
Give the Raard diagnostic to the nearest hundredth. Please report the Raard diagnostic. 1.81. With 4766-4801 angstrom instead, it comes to 3.74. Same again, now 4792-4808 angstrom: 1.68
